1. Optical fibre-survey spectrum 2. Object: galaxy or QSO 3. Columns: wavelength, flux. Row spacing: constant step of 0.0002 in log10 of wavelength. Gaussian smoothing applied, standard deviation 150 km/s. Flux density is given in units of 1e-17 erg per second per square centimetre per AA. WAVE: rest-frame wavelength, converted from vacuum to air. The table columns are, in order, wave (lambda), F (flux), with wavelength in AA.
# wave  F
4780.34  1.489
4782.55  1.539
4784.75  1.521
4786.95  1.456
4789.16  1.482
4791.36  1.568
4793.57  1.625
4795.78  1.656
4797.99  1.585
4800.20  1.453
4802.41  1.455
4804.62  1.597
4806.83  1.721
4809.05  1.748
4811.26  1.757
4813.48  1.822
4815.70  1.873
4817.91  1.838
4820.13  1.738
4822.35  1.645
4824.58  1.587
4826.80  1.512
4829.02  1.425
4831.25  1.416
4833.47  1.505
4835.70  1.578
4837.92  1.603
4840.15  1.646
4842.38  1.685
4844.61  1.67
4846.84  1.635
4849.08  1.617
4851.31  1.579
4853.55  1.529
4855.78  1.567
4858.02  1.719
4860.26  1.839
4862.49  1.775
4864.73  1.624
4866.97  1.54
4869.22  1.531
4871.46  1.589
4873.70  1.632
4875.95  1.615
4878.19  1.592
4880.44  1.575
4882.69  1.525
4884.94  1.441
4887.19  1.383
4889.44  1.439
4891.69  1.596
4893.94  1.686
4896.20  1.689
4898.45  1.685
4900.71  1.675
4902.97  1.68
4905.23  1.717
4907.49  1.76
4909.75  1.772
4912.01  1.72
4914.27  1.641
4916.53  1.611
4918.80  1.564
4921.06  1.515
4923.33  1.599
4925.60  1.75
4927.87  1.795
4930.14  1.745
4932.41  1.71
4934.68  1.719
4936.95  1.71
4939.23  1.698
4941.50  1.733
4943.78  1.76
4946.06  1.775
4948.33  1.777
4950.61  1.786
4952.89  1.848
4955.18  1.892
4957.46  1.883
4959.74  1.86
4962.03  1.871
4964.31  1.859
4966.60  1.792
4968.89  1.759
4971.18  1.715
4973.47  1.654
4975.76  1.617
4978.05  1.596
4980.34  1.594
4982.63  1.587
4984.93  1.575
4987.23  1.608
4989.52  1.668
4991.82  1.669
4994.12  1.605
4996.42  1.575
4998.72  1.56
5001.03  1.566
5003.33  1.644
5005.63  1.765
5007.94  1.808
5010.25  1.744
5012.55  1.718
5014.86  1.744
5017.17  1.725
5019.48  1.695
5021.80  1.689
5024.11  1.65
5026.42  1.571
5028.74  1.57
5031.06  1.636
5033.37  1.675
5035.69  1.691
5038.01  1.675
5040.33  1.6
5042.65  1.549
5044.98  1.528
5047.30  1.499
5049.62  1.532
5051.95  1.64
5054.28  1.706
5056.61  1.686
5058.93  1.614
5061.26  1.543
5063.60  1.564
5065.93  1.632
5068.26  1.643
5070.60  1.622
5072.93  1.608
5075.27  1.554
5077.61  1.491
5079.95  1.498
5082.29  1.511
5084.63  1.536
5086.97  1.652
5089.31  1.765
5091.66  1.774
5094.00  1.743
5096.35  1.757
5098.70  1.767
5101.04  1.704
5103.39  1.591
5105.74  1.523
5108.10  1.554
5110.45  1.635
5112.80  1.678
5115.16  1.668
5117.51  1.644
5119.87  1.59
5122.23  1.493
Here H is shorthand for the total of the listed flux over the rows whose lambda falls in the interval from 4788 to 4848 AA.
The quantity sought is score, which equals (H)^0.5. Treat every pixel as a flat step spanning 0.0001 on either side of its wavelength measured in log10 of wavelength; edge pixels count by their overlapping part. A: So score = 6.6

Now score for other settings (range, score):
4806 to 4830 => 4.3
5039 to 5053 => 3.1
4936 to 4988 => 6.3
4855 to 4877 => 4.1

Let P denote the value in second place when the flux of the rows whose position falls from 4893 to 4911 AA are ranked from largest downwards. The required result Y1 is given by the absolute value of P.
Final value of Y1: 1.76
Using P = 1.76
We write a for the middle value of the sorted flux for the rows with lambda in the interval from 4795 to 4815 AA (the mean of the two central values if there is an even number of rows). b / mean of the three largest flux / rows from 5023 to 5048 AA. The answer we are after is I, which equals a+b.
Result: 3.34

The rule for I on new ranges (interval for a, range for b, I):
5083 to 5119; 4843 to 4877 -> 3.45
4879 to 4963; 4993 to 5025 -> 3.48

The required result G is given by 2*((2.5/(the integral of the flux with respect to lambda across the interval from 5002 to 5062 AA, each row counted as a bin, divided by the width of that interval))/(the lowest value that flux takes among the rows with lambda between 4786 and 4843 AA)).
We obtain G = 2.14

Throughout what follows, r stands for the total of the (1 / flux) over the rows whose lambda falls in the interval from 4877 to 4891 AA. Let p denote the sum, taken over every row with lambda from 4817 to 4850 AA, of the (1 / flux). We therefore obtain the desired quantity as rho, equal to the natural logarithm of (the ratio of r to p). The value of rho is -0.8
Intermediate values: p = 9.4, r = 4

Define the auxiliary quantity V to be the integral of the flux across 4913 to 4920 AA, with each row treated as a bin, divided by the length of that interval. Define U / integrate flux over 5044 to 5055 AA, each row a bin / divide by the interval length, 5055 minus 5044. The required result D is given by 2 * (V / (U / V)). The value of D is 3.3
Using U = 1.58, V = 1.61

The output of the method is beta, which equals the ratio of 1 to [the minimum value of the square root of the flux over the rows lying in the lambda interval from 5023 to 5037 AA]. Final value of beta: 0.798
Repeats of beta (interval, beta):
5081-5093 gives 0.814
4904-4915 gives 0.781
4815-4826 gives 0.794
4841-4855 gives 0.809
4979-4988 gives 0.797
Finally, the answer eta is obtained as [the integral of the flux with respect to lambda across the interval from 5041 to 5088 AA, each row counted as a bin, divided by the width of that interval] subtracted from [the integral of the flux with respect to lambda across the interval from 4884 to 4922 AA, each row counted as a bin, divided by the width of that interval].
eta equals 0.04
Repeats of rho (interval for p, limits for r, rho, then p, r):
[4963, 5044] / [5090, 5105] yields -1.8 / 21.1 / 3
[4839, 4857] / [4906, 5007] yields 1.7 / 5.0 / 26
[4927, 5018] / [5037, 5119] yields -0.1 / 23.4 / 22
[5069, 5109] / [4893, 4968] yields 0.6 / 10.5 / 19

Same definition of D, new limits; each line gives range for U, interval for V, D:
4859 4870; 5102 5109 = 2.9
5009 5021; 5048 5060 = 3.1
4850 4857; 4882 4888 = 2.7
